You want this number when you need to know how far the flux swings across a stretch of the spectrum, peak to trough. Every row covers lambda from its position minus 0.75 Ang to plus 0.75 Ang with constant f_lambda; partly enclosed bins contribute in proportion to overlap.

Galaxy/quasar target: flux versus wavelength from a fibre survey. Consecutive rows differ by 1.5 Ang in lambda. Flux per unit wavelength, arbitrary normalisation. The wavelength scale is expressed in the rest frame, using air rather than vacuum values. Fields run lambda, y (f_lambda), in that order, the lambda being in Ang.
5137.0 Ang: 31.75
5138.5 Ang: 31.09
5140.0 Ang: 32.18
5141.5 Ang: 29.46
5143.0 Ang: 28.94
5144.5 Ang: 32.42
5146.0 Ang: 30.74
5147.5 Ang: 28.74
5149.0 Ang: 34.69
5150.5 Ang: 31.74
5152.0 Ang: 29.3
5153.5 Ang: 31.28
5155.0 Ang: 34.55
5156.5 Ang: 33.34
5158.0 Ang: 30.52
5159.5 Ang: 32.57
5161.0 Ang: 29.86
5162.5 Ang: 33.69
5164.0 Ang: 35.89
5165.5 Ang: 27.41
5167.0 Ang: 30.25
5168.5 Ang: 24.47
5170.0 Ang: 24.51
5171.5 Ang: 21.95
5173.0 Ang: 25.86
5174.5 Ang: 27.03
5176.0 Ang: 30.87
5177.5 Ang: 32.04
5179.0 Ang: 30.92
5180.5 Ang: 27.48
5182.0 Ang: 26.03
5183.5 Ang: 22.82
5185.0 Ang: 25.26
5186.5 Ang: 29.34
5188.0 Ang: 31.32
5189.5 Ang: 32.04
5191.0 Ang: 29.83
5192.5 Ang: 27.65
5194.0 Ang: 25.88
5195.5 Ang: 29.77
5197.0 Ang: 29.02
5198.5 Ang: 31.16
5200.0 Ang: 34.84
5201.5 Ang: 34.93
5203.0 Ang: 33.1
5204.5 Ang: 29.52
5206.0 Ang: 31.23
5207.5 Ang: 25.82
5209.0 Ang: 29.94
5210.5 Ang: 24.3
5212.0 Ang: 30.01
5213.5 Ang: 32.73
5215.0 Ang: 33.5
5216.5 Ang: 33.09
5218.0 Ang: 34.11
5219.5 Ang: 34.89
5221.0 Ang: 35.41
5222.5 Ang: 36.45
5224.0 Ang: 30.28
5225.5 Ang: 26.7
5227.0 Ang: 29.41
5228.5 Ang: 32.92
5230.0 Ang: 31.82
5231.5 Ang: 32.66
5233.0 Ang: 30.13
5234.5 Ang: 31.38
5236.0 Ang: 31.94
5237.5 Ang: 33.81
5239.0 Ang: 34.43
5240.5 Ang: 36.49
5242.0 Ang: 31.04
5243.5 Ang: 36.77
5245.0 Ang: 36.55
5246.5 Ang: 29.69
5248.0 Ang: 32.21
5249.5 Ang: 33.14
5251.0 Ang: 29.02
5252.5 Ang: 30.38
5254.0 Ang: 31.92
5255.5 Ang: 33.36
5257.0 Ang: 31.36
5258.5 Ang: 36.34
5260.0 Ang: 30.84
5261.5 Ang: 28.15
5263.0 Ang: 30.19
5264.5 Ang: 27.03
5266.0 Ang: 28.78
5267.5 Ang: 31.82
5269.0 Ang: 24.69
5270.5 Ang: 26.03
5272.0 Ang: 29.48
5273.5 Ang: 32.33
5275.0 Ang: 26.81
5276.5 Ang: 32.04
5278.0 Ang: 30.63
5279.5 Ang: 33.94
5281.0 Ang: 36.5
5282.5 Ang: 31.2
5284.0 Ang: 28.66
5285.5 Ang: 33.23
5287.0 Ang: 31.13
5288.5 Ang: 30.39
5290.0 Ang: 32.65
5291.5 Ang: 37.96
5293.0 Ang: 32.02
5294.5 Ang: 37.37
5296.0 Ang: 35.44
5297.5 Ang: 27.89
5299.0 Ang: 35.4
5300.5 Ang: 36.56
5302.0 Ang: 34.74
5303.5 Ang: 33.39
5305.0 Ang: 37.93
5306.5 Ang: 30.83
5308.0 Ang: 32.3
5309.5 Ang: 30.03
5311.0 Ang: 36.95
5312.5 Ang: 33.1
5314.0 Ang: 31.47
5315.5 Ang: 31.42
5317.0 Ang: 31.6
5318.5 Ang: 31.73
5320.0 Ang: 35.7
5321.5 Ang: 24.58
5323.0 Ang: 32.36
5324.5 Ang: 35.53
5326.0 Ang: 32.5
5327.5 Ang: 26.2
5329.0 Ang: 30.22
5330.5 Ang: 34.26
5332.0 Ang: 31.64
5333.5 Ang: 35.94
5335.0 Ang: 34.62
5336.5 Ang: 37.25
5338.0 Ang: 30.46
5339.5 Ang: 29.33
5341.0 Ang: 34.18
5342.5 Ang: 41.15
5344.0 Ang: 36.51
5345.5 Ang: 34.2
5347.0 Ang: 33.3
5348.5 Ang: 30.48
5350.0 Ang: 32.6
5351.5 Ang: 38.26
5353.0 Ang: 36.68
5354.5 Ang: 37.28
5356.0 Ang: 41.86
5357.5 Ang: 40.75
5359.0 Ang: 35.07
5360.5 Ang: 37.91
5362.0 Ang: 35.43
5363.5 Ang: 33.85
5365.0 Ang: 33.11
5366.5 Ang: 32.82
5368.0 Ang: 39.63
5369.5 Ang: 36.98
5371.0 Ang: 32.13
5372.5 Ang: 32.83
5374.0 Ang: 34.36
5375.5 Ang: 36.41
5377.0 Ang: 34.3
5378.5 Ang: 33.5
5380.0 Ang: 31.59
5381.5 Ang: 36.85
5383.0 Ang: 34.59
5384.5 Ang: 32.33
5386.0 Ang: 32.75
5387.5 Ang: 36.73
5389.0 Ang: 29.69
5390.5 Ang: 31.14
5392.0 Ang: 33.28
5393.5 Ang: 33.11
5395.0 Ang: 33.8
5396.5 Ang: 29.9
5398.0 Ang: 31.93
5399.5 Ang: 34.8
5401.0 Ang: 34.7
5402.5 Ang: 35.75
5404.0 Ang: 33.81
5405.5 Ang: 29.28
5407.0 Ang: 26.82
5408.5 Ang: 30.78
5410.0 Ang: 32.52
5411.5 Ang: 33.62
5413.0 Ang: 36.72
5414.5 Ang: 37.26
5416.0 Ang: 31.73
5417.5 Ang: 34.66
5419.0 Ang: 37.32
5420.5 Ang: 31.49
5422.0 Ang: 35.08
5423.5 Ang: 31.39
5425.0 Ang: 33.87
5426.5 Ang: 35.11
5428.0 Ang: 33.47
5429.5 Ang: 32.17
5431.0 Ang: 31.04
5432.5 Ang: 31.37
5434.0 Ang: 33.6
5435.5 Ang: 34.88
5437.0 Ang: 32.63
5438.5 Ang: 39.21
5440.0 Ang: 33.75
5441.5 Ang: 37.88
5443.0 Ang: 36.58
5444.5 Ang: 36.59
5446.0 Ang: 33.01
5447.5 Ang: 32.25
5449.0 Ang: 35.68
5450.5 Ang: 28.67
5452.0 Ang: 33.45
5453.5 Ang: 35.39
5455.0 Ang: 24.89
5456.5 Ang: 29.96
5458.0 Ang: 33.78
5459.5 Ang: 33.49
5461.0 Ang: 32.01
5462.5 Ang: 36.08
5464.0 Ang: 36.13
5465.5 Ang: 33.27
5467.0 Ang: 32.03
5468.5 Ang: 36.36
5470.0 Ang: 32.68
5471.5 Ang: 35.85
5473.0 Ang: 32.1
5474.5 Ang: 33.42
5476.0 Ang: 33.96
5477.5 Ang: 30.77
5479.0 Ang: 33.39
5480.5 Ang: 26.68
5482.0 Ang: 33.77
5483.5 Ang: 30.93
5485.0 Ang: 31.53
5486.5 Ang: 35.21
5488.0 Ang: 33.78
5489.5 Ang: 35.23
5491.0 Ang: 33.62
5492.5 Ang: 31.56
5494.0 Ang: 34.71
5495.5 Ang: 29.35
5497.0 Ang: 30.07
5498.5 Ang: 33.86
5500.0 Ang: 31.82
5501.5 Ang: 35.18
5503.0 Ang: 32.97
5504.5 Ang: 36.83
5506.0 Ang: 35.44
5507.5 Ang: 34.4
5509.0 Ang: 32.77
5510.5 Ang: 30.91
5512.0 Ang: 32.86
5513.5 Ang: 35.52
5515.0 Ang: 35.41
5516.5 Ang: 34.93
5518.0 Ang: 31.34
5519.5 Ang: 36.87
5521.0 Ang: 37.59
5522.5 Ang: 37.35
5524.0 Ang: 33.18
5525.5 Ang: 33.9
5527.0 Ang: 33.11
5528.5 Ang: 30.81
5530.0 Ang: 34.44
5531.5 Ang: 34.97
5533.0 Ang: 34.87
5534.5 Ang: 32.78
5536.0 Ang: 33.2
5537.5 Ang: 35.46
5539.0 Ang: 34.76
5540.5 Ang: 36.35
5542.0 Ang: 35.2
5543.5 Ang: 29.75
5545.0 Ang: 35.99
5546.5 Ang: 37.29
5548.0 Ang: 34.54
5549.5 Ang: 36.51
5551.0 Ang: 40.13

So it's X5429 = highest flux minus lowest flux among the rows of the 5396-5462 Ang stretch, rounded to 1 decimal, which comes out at 14.3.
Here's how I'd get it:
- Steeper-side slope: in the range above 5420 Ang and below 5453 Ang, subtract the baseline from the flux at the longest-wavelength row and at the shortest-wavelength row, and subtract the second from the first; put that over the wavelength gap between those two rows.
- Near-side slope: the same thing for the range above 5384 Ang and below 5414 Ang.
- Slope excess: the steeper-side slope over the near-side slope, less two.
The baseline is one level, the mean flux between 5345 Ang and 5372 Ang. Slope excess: -1.6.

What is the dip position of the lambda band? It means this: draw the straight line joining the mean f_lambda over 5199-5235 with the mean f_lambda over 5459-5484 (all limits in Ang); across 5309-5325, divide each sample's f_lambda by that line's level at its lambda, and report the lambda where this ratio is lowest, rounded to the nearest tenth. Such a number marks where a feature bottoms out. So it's 5321.5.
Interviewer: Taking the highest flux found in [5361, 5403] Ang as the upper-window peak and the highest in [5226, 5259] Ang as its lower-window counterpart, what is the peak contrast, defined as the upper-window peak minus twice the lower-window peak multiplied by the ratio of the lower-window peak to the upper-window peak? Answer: -29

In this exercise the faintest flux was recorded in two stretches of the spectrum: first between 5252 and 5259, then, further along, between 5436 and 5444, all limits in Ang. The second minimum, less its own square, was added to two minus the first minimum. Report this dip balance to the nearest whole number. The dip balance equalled -1060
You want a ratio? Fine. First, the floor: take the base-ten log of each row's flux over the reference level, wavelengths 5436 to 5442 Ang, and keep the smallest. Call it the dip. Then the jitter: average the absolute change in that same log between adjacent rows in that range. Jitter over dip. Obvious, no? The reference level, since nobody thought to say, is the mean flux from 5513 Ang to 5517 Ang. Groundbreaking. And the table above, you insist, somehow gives -1.91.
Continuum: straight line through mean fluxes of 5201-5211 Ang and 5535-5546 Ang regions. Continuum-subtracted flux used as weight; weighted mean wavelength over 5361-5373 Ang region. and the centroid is 5366.9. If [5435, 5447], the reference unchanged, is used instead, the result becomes 5440.8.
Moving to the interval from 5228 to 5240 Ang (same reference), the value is 5234.5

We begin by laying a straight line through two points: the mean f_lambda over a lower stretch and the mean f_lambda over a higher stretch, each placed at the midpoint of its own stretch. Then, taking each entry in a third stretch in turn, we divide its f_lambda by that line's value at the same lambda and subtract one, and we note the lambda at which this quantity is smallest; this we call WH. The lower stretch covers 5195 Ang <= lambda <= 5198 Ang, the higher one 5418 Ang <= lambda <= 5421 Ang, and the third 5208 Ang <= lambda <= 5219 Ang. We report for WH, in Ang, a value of 5210.5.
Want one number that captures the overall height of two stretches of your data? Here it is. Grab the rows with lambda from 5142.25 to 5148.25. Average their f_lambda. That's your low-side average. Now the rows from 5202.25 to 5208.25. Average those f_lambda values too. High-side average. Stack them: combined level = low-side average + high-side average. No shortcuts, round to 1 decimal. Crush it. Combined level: 60.1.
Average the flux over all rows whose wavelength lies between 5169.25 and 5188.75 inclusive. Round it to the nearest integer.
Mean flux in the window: 27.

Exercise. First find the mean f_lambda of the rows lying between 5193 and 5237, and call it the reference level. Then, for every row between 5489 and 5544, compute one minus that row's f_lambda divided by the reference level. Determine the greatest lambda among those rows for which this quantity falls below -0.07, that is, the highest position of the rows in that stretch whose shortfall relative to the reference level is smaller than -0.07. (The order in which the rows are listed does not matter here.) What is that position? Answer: 5542.0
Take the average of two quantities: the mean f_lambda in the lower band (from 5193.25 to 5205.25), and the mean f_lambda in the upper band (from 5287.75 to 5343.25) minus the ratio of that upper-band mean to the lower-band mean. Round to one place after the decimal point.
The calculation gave 31.6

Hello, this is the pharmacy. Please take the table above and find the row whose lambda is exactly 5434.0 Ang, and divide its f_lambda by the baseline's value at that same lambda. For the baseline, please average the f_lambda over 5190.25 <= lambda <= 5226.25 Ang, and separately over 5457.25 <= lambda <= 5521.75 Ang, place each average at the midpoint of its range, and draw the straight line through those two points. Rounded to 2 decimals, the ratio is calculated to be 1.02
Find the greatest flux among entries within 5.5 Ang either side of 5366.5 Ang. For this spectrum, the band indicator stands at 39.63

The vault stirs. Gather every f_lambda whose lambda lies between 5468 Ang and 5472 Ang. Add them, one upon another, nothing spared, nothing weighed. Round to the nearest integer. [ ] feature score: 105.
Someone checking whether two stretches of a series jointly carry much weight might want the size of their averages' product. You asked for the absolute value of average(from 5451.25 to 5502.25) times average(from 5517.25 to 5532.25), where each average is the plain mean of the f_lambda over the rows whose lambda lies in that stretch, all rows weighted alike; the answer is 1128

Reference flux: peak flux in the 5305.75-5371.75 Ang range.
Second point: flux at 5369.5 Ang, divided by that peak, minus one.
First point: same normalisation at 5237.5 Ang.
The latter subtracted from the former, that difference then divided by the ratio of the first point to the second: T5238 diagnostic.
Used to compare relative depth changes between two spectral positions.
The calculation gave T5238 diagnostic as 0.046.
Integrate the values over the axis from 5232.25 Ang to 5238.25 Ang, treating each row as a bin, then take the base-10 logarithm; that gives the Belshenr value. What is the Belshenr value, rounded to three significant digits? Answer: 2.28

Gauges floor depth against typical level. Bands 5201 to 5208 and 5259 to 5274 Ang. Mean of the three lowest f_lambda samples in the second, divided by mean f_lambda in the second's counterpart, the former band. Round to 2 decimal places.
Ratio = 0.84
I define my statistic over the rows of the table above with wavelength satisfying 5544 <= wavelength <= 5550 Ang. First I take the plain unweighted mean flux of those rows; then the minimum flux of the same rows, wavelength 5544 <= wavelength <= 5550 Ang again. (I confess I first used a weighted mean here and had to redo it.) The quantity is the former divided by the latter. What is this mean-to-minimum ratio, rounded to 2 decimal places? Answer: 1.04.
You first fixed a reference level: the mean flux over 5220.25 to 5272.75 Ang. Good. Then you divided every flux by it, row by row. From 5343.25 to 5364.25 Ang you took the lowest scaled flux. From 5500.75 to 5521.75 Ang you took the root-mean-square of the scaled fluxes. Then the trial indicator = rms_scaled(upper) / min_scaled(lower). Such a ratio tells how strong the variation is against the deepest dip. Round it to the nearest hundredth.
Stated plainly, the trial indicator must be 1.13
